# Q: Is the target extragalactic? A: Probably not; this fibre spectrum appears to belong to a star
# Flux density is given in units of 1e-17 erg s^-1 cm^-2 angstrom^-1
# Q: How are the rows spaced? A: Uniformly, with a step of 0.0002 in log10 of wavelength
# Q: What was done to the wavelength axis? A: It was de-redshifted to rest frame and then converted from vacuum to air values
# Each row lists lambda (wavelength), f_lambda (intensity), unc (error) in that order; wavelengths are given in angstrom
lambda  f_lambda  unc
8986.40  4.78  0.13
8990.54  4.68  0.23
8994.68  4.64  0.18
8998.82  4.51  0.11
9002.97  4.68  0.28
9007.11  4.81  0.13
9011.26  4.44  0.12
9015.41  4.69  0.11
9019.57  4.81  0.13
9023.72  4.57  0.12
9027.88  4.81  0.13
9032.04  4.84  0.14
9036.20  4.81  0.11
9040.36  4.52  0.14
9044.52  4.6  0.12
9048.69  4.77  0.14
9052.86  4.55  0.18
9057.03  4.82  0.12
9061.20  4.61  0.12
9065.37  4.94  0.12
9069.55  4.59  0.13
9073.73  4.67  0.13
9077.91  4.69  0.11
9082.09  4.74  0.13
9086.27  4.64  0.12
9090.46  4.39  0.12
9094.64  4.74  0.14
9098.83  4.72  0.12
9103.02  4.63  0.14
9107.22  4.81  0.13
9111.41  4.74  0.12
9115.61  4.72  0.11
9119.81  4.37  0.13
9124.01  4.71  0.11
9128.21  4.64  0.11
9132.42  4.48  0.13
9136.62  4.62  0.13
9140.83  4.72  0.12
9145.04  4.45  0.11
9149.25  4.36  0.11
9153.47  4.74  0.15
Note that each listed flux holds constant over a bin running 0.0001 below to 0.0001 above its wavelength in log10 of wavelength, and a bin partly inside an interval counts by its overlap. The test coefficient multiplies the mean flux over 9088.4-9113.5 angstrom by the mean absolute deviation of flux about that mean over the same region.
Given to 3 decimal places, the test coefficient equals 0.504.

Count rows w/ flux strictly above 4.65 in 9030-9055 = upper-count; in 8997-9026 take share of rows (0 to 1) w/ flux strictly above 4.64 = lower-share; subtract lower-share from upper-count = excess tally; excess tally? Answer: 2.43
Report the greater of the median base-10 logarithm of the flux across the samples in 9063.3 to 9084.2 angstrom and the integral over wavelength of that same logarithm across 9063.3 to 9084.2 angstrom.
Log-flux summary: 14.1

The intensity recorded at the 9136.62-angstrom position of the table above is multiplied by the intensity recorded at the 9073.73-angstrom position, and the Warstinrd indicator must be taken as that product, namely 21.6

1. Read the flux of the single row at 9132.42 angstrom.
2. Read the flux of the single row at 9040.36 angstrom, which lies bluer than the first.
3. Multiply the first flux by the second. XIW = 20.2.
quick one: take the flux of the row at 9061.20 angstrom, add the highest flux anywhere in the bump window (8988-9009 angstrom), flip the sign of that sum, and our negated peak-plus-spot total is -9.42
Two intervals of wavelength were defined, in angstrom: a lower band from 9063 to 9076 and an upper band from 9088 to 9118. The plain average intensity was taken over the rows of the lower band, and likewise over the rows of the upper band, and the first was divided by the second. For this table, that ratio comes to 1.01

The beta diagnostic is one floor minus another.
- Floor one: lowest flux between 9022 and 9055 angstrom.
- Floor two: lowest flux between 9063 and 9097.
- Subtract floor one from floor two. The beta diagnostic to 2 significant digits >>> -0.13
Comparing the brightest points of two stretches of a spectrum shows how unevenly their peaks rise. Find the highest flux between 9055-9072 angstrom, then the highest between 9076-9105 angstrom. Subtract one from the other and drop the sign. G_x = 0.20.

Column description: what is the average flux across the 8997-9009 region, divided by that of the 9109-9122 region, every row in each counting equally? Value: 1.01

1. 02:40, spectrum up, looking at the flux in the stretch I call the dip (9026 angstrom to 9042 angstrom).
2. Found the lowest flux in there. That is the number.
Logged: 4.52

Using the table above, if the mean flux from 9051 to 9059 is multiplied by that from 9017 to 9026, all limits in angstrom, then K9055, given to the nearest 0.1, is 22.0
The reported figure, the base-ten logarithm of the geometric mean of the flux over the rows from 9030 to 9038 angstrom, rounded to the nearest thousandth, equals 0.683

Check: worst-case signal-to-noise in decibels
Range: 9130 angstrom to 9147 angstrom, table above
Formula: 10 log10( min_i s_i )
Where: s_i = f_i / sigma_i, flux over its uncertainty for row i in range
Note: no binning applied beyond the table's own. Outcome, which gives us 15.4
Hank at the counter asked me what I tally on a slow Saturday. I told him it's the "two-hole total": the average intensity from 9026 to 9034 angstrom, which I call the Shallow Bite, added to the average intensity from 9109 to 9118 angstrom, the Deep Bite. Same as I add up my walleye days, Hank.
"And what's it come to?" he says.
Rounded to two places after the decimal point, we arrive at 9.55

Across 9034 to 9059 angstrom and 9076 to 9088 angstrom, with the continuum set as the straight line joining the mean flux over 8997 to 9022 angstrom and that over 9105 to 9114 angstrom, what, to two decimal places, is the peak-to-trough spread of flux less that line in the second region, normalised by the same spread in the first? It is 0.36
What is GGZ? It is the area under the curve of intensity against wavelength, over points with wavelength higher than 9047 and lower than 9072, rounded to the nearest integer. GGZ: 118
